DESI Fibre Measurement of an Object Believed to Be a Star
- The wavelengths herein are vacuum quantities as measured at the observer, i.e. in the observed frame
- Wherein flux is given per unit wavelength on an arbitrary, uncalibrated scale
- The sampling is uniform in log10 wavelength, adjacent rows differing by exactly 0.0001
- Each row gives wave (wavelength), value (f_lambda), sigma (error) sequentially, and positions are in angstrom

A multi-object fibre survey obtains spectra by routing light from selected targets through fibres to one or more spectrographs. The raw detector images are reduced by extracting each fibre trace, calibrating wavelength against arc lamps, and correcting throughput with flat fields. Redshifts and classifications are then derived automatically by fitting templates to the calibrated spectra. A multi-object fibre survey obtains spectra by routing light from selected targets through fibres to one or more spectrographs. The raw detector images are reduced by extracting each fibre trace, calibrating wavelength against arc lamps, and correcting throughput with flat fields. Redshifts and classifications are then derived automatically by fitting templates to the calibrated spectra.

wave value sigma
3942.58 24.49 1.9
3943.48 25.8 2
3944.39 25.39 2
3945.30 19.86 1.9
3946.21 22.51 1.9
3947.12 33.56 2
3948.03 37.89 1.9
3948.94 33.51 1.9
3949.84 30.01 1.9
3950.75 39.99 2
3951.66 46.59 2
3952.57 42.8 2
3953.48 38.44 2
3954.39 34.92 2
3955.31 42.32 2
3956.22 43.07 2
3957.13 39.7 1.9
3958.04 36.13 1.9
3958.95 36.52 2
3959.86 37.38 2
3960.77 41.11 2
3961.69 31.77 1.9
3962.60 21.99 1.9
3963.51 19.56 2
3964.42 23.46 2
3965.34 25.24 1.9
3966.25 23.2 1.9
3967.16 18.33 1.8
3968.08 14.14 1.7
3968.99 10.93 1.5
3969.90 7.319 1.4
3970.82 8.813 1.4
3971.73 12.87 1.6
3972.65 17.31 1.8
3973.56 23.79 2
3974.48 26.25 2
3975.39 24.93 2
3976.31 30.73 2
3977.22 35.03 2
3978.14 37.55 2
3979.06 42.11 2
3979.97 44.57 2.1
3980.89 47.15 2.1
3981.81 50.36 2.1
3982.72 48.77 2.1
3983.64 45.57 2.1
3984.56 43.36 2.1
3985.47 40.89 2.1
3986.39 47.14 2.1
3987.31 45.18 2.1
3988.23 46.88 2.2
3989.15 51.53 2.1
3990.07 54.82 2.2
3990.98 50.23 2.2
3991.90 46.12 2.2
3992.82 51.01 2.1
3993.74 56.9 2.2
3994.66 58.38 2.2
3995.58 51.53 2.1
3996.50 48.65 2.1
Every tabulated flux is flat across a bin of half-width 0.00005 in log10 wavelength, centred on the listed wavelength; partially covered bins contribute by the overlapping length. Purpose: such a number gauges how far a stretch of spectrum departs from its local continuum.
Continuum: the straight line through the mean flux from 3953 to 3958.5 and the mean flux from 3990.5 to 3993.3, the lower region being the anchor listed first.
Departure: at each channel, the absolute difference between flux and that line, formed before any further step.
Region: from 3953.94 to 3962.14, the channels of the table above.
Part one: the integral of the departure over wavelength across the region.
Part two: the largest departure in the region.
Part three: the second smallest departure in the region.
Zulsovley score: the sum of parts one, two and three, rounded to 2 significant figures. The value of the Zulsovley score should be 38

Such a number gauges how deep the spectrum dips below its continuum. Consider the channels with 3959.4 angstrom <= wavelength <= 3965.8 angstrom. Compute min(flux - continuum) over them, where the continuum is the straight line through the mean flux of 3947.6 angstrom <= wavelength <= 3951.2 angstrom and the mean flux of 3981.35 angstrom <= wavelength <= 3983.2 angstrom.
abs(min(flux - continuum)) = 22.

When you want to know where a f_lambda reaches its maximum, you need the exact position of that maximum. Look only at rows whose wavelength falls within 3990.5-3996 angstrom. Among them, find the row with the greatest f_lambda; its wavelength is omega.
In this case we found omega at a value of 3994.66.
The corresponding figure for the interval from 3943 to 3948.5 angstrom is 3948.03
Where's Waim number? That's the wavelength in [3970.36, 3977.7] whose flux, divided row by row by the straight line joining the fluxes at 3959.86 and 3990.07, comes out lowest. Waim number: 3970.82 angstrom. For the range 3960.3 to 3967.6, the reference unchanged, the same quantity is 3967.16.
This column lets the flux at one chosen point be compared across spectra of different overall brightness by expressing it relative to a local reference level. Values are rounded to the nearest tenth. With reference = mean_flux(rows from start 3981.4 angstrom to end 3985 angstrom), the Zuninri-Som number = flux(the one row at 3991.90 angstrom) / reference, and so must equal 1.0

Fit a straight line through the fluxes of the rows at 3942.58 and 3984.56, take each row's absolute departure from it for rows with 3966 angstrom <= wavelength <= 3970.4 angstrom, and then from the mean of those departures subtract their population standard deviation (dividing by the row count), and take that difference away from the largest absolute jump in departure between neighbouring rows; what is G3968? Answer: -10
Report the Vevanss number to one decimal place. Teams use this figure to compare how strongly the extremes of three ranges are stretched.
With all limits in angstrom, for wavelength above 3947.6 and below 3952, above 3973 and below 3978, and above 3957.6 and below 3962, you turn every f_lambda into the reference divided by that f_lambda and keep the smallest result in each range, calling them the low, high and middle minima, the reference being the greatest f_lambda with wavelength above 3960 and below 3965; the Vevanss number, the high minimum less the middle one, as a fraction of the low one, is 0.2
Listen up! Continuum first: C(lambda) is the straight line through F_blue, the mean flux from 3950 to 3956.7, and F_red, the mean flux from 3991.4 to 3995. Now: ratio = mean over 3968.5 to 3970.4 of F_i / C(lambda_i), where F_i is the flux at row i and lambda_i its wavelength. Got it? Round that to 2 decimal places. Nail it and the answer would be 0.20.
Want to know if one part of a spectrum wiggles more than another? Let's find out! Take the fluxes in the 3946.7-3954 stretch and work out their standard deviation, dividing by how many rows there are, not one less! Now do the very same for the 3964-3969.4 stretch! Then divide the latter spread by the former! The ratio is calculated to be 1.04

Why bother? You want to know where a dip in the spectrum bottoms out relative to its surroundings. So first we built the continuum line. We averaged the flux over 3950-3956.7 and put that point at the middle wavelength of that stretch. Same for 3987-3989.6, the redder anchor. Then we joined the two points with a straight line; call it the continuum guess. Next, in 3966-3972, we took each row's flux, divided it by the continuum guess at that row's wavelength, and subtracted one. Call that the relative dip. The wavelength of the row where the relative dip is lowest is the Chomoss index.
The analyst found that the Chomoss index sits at 3969.90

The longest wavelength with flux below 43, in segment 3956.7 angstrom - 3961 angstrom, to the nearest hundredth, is 3960.77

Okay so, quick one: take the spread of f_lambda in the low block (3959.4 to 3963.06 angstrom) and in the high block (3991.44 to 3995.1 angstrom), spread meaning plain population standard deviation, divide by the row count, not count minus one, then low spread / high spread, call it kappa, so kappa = 1.5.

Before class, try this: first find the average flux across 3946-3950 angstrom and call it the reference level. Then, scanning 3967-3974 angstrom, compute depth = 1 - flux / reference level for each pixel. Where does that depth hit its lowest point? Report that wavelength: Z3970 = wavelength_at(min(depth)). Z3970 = 3973.56 angstrom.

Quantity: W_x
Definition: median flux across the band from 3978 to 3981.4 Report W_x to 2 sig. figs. 43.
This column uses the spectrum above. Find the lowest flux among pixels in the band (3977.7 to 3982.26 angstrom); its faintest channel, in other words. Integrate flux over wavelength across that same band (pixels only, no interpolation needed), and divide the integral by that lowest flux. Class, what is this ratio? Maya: 5.4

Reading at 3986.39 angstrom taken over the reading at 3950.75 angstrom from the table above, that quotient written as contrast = 1.2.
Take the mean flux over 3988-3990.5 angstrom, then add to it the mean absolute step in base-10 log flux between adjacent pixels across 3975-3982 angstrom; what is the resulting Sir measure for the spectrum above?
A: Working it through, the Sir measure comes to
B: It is 51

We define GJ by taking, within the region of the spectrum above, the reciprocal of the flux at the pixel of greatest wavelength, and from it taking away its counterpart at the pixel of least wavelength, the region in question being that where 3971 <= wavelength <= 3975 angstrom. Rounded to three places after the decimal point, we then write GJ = -0.040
